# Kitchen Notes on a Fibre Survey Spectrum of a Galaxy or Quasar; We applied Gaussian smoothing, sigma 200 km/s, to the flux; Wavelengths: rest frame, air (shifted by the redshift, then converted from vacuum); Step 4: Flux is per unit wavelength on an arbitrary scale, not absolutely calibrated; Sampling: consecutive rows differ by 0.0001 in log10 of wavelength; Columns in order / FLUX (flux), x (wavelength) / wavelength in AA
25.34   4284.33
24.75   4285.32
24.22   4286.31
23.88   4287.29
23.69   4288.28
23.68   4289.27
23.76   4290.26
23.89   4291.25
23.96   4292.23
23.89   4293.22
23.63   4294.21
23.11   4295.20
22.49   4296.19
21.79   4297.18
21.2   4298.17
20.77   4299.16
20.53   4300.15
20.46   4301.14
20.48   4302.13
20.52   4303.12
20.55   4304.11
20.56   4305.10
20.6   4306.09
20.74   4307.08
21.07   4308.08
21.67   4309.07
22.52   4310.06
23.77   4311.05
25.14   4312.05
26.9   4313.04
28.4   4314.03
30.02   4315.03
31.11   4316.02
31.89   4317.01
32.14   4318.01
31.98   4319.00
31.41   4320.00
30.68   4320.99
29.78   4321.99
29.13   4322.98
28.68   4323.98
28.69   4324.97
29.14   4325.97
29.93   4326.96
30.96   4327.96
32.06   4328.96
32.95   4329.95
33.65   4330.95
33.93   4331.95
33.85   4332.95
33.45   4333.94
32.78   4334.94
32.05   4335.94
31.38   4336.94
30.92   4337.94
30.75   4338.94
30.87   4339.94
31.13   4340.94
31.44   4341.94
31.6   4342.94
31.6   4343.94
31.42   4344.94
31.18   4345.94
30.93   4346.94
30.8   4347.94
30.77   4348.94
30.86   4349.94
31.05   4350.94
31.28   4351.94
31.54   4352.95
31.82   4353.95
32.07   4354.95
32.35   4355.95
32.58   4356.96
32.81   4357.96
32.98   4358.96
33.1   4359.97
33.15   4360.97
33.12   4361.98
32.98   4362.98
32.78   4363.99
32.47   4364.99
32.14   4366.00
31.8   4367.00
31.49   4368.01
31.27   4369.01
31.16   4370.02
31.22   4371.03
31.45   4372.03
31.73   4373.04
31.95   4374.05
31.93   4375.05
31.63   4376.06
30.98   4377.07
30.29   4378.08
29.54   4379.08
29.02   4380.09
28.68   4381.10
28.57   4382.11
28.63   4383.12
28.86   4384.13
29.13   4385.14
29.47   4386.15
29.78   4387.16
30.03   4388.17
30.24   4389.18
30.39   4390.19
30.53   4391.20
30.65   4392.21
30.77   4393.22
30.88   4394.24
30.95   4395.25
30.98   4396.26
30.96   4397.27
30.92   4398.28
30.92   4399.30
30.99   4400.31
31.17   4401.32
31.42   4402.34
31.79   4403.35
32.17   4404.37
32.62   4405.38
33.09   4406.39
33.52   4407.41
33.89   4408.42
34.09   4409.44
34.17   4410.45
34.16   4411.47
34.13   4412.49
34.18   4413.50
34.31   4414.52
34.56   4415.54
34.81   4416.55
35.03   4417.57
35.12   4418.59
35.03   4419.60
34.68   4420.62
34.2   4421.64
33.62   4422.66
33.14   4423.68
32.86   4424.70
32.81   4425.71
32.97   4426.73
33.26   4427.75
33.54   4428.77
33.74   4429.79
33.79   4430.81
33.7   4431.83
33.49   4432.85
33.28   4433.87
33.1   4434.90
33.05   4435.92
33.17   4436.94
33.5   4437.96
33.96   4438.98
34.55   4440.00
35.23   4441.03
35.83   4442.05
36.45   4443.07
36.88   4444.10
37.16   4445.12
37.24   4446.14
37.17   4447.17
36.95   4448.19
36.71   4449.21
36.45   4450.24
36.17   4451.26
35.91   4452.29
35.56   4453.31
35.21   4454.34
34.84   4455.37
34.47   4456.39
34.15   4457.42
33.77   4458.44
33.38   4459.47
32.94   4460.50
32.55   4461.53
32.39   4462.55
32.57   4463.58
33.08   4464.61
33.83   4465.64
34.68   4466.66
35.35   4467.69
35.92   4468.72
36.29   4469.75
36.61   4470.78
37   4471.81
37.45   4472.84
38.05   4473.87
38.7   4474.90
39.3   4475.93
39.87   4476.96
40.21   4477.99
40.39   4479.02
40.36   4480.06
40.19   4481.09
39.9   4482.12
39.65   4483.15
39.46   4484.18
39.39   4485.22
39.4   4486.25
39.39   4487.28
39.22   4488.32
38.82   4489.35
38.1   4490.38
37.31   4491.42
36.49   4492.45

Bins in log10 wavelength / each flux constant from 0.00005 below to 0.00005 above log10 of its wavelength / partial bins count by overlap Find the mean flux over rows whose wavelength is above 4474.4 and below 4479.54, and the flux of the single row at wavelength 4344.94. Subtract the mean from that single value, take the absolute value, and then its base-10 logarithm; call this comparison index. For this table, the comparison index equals 0.9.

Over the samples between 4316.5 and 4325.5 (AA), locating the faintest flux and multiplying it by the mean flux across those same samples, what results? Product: 874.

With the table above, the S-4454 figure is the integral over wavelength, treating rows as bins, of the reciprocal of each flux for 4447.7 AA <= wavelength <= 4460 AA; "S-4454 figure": 0.349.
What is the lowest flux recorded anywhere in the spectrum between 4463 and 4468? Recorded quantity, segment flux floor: 32.57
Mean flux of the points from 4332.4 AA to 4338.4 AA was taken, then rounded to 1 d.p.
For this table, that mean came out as 32.4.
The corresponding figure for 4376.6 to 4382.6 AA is 29.5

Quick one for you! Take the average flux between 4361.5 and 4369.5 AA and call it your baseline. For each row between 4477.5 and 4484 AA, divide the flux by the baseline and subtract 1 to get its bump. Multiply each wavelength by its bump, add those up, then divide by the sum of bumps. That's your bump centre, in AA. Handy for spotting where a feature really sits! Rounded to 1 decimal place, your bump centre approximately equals 4480.5 AA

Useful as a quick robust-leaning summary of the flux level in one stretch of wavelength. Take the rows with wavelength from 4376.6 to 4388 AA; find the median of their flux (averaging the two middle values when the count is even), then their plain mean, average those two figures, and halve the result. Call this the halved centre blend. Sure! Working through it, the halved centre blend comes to 14.6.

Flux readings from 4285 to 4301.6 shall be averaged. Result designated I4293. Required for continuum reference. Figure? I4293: 23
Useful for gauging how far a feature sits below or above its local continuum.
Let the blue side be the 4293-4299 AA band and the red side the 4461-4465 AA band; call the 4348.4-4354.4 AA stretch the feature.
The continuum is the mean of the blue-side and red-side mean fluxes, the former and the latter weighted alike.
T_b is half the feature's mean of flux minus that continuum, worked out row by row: 1.8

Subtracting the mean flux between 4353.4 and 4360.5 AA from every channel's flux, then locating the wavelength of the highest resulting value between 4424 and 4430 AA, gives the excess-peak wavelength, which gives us 4429.79 AA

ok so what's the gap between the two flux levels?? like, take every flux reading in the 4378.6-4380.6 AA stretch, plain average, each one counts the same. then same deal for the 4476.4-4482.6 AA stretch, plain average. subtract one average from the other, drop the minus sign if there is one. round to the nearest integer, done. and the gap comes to 11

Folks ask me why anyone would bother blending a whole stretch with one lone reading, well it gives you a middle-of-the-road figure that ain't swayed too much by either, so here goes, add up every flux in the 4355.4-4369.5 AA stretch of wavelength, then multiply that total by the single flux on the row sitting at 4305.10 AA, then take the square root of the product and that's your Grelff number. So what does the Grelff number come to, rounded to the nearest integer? 97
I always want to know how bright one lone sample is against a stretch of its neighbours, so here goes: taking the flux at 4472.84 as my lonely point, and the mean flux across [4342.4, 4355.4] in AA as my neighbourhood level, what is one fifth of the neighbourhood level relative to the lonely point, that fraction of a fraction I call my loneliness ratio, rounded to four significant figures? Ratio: 0.1672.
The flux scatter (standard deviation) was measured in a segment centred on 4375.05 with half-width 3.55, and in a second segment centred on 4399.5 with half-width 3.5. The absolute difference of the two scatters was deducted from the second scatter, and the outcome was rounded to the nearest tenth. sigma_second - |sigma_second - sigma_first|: -0.2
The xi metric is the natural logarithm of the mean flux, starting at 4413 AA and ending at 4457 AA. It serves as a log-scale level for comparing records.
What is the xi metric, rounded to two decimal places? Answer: 3.55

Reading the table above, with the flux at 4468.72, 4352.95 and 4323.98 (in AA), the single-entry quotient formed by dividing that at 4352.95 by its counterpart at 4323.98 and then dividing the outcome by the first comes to 0.0306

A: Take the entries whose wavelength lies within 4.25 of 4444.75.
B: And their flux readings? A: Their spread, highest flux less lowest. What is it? 2.0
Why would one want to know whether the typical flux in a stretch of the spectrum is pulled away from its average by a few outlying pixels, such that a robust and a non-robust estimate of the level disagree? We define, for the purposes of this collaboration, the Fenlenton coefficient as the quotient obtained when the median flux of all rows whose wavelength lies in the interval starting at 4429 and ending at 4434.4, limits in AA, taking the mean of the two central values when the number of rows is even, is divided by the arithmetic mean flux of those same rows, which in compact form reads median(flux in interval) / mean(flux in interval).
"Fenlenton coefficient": 1.00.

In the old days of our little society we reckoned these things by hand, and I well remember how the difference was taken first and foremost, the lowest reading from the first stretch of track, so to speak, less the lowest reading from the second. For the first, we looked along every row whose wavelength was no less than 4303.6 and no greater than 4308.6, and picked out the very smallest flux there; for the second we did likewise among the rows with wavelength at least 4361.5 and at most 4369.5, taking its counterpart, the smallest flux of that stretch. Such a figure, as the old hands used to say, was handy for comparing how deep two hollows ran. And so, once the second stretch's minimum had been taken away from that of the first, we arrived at -11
